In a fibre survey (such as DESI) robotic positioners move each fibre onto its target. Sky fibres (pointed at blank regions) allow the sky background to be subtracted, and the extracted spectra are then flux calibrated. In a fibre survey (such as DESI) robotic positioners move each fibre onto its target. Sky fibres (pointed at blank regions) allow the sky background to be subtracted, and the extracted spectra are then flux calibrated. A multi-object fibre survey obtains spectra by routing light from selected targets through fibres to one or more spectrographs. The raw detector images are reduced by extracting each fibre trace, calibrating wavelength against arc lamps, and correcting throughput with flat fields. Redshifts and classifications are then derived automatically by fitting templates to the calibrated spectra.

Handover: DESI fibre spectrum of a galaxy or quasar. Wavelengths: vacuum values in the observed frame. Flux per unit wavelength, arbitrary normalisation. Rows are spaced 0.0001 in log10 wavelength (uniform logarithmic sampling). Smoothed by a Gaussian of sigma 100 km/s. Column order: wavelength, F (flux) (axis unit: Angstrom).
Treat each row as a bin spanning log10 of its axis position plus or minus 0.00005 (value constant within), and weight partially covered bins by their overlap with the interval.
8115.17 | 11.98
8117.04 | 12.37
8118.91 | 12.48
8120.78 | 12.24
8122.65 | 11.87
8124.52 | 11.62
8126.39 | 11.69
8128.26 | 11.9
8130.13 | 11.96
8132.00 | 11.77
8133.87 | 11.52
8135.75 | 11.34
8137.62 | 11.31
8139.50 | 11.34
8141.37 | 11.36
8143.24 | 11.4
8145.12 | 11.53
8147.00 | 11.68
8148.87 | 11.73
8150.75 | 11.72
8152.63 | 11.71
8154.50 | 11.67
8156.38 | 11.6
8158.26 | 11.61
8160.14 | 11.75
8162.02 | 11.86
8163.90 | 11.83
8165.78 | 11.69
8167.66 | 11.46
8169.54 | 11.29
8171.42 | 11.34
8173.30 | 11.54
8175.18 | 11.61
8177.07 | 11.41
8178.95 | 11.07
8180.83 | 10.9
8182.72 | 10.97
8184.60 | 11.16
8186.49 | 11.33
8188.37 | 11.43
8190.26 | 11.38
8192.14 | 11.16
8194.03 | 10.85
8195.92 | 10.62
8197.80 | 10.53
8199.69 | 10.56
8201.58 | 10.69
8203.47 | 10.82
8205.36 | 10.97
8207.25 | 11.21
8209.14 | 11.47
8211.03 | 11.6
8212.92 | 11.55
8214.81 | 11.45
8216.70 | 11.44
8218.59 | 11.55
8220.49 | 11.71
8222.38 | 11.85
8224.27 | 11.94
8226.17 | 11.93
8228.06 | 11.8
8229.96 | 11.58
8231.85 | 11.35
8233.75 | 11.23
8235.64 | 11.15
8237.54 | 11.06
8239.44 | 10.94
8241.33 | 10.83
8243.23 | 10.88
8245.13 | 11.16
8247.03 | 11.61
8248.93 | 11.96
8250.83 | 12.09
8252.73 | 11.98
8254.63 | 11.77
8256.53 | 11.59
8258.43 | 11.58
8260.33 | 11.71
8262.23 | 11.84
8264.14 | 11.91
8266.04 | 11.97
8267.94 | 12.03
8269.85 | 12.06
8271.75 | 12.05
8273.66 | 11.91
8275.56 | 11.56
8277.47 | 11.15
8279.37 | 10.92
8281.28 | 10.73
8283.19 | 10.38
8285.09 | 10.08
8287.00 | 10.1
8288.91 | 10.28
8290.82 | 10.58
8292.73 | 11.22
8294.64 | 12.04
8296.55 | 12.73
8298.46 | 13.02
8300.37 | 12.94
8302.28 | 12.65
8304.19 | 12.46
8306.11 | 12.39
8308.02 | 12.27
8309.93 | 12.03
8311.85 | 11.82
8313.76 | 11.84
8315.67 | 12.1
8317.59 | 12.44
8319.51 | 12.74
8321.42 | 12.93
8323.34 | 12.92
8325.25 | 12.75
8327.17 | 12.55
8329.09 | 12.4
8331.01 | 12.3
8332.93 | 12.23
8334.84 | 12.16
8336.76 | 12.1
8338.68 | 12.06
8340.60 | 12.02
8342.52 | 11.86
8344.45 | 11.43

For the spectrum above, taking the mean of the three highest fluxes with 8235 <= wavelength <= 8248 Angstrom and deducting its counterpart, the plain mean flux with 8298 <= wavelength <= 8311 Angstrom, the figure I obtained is -1.2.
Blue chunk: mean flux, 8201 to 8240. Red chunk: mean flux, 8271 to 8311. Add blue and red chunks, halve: 11.5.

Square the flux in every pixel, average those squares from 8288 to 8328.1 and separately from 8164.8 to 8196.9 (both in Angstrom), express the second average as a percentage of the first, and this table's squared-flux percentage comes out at 84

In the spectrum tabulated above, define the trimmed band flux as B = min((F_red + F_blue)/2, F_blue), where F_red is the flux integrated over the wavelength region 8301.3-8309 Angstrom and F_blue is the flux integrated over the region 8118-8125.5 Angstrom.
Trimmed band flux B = 90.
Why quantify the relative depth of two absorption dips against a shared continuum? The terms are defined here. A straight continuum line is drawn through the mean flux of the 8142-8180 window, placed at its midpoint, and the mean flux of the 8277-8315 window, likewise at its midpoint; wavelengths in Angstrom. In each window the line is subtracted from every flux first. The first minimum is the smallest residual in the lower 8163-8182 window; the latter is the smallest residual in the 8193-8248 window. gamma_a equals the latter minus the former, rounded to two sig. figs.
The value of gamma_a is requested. -0.37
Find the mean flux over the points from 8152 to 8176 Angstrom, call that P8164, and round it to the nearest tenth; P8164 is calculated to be 11.6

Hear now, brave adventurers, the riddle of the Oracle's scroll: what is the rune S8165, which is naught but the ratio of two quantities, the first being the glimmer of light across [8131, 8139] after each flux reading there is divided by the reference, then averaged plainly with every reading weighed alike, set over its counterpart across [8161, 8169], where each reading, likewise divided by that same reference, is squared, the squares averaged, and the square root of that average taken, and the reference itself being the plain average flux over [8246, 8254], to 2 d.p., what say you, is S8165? 0.98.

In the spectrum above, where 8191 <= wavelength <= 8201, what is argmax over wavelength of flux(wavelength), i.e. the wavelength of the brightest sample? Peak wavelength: 8192.14 Angstrom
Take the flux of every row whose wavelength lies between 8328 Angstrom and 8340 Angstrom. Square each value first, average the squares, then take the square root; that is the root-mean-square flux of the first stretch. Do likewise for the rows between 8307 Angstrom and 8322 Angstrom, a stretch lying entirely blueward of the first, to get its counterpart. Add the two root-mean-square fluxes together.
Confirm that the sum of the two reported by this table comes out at 24.5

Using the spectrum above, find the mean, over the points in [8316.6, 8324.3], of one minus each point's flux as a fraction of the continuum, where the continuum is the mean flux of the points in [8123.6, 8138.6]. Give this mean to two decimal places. -0.10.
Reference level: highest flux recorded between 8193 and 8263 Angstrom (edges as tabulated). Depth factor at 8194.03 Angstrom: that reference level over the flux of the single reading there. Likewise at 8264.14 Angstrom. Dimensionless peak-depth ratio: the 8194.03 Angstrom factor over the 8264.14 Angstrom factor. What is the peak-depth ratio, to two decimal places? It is 1.10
